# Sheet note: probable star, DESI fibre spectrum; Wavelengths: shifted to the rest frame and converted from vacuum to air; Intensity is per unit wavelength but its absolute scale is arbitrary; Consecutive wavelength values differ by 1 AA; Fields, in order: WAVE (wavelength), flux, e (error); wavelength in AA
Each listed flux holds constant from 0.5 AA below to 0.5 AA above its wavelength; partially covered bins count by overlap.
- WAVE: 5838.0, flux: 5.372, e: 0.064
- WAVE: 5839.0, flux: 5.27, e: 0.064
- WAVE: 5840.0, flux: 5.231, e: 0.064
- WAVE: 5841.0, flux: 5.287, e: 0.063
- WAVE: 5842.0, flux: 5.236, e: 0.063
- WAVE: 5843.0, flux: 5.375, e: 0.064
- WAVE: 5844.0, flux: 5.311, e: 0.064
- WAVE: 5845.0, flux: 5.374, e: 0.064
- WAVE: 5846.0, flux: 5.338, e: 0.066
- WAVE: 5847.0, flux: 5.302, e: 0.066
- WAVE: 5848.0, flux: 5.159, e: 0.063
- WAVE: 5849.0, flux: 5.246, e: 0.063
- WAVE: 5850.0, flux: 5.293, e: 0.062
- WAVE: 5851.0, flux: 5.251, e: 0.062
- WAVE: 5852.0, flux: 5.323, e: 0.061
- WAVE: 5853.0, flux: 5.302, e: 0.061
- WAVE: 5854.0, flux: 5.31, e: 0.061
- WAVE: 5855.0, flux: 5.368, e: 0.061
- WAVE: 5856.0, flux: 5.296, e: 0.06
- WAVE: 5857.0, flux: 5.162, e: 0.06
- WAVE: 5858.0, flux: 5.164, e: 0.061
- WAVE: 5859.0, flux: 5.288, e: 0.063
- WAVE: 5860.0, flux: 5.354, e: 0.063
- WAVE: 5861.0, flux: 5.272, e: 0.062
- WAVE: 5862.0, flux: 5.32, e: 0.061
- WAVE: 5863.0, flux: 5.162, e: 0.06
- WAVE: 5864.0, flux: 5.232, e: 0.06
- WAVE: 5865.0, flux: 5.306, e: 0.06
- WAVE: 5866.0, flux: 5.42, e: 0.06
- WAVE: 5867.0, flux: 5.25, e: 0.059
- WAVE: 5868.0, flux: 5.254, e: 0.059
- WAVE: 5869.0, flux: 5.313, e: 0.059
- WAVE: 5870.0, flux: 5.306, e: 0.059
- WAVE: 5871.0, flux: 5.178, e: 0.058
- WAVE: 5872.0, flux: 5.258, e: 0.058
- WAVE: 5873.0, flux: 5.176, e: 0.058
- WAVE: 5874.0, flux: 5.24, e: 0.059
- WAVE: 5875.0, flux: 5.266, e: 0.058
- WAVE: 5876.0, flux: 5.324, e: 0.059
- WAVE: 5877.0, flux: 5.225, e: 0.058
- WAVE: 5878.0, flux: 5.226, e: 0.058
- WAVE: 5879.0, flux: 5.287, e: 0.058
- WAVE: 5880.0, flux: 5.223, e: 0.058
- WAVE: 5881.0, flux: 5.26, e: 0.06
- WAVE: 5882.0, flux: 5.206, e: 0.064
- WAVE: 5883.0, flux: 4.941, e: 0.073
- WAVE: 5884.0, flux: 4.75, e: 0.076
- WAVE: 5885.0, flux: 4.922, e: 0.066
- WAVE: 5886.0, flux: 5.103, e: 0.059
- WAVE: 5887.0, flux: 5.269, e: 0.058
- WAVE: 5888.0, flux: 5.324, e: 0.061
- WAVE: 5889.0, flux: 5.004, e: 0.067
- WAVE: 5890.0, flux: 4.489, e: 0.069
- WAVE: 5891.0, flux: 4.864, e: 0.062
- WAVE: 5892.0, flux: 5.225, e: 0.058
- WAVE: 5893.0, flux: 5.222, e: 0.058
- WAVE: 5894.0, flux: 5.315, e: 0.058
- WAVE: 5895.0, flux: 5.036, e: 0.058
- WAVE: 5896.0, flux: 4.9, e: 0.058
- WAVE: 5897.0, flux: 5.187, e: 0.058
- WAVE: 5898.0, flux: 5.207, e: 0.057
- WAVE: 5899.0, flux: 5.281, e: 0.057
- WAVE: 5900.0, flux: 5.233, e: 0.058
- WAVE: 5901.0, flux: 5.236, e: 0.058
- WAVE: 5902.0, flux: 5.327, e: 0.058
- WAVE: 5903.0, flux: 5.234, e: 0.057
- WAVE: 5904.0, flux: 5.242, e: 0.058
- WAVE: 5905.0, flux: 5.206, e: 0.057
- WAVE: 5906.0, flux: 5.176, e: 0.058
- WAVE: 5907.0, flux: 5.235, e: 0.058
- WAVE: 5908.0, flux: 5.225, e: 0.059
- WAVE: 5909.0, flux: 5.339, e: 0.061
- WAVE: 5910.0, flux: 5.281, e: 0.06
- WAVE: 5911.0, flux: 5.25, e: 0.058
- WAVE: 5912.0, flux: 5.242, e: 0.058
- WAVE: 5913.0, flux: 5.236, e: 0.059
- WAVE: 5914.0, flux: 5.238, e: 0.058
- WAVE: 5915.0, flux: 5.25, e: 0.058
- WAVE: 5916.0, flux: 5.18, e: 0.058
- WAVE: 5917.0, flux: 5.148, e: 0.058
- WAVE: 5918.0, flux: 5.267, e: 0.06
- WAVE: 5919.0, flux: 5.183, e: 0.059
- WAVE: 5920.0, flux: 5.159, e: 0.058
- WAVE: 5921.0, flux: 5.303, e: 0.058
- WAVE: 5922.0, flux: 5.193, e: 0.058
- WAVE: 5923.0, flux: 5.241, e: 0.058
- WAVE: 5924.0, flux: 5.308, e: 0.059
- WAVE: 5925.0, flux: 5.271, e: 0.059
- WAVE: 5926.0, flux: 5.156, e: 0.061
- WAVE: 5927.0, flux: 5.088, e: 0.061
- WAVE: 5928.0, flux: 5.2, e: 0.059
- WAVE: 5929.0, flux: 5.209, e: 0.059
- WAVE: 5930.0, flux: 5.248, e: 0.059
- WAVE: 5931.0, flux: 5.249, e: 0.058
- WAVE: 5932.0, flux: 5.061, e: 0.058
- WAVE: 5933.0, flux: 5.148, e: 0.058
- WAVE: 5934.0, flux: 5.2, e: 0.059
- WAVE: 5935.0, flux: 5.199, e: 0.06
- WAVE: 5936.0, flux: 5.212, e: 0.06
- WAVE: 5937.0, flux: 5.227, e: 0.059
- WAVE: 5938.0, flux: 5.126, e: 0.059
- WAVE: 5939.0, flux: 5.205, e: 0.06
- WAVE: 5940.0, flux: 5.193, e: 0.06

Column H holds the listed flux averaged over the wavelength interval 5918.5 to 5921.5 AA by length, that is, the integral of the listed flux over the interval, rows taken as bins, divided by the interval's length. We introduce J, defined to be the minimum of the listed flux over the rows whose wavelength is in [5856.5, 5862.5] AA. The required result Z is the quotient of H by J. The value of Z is 1.010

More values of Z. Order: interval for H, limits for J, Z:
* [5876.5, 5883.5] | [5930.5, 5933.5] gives 1.027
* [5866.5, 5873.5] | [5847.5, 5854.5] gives 1.017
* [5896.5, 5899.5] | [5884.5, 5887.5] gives 1.062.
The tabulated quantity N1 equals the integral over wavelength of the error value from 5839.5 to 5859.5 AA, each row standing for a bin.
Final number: 1.252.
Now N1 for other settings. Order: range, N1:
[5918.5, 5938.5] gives 1.179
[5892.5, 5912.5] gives 1.162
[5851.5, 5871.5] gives 1.208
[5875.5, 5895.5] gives 1.238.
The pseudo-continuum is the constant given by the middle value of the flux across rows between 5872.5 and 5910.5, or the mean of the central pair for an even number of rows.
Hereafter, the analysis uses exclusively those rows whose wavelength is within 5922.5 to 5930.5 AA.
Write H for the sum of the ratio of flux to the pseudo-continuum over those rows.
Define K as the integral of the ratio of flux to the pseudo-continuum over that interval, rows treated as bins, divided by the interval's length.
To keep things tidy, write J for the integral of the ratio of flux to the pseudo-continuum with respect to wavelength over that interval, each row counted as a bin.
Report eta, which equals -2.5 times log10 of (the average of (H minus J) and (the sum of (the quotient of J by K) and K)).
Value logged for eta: -1.6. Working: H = 8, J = 8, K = 1.00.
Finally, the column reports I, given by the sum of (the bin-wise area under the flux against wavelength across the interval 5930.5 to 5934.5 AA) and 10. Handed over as 30.7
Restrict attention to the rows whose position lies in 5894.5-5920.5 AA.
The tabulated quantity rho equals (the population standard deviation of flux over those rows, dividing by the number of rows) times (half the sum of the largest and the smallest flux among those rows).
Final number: 0.44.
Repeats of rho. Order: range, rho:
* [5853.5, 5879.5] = 0.35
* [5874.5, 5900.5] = 0.99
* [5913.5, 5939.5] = 0.31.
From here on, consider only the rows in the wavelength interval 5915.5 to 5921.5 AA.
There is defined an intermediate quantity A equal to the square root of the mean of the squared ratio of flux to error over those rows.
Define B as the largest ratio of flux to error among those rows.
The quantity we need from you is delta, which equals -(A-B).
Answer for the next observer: 2.4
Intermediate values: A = 89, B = 91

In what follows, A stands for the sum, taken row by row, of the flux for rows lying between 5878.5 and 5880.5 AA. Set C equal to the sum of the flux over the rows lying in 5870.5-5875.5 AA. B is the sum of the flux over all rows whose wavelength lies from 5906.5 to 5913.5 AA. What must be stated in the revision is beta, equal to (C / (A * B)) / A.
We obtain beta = 0.006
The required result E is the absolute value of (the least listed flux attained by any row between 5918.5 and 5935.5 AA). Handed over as 5.06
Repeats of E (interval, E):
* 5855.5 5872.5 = 5.16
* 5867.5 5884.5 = 4.75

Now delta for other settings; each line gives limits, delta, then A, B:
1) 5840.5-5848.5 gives 1.3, 83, 84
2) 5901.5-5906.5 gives 0.9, 91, 92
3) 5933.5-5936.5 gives 0.9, 87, 88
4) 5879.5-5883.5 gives 7.9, 82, 90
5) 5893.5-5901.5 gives 3.0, 90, 93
